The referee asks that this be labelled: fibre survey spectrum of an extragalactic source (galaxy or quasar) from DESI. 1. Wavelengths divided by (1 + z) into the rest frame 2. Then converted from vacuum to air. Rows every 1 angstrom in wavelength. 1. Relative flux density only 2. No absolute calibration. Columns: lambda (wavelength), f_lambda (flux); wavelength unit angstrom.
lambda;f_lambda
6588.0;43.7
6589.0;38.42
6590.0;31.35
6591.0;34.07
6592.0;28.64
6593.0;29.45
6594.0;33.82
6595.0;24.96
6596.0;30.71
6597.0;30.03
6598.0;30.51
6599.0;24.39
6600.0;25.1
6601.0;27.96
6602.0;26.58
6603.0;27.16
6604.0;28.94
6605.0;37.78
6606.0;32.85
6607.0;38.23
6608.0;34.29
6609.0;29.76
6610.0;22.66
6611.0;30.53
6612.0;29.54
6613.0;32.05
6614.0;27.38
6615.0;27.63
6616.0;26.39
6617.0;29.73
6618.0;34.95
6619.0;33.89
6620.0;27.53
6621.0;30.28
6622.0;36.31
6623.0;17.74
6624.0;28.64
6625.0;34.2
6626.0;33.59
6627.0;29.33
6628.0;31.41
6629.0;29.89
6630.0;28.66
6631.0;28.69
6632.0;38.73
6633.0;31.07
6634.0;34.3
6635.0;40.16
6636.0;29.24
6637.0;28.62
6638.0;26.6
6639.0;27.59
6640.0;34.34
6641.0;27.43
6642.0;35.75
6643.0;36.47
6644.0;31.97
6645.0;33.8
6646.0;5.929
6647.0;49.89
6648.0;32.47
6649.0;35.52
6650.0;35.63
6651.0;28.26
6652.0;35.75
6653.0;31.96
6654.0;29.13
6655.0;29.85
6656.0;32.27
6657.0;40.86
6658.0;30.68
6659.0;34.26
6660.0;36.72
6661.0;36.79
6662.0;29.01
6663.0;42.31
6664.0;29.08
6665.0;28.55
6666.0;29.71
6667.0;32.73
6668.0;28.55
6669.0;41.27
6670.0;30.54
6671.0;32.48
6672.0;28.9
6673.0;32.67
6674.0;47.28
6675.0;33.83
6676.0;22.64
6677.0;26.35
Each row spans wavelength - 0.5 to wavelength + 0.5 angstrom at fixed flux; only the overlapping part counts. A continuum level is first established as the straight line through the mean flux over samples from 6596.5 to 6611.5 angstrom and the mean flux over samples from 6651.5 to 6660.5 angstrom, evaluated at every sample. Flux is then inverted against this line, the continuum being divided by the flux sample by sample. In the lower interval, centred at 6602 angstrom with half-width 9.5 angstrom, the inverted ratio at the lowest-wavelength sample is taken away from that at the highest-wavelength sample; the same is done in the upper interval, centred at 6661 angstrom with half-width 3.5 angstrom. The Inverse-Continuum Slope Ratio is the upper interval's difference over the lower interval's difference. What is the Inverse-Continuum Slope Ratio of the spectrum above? 10.3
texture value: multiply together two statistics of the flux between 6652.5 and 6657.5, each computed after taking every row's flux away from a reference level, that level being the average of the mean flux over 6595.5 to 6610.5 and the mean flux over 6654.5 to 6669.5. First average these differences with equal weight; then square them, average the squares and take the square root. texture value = -5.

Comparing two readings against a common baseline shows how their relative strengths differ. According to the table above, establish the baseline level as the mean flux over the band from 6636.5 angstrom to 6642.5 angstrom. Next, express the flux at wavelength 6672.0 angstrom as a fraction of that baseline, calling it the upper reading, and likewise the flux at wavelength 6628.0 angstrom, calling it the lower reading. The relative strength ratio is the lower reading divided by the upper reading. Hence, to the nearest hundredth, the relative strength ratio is 1.09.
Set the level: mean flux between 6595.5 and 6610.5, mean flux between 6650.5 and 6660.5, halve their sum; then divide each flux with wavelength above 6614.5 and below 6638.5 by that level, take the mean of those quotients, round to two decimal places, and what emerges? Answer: 0.98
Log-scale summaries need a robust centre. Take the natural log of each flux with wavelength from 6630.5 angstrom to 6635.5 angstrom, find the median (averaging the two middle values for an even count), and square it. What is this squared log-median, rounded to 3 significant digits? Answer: 12.5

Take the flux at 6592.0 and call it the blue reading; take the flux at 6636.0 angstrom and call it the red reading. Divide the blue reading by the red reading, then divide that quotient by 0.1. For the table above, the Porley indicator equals 10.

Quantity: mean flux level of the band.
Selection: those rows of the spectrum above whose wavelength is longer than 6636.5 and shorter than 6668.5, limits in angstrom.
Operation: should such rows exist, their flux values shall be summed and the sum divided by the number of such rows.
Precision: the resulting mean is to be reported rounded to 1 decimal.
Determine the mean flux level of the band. 32.1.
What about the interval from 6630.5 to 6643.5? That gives 32.2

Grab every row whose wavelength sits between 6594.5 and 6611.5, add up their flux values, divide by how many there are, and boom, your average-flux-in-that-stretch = 30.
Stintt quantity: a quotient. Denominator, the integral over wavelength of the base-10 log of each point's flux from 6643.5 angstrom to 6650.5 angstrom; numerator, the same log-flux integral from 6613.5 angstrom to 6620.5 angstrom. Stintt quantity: 1.02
